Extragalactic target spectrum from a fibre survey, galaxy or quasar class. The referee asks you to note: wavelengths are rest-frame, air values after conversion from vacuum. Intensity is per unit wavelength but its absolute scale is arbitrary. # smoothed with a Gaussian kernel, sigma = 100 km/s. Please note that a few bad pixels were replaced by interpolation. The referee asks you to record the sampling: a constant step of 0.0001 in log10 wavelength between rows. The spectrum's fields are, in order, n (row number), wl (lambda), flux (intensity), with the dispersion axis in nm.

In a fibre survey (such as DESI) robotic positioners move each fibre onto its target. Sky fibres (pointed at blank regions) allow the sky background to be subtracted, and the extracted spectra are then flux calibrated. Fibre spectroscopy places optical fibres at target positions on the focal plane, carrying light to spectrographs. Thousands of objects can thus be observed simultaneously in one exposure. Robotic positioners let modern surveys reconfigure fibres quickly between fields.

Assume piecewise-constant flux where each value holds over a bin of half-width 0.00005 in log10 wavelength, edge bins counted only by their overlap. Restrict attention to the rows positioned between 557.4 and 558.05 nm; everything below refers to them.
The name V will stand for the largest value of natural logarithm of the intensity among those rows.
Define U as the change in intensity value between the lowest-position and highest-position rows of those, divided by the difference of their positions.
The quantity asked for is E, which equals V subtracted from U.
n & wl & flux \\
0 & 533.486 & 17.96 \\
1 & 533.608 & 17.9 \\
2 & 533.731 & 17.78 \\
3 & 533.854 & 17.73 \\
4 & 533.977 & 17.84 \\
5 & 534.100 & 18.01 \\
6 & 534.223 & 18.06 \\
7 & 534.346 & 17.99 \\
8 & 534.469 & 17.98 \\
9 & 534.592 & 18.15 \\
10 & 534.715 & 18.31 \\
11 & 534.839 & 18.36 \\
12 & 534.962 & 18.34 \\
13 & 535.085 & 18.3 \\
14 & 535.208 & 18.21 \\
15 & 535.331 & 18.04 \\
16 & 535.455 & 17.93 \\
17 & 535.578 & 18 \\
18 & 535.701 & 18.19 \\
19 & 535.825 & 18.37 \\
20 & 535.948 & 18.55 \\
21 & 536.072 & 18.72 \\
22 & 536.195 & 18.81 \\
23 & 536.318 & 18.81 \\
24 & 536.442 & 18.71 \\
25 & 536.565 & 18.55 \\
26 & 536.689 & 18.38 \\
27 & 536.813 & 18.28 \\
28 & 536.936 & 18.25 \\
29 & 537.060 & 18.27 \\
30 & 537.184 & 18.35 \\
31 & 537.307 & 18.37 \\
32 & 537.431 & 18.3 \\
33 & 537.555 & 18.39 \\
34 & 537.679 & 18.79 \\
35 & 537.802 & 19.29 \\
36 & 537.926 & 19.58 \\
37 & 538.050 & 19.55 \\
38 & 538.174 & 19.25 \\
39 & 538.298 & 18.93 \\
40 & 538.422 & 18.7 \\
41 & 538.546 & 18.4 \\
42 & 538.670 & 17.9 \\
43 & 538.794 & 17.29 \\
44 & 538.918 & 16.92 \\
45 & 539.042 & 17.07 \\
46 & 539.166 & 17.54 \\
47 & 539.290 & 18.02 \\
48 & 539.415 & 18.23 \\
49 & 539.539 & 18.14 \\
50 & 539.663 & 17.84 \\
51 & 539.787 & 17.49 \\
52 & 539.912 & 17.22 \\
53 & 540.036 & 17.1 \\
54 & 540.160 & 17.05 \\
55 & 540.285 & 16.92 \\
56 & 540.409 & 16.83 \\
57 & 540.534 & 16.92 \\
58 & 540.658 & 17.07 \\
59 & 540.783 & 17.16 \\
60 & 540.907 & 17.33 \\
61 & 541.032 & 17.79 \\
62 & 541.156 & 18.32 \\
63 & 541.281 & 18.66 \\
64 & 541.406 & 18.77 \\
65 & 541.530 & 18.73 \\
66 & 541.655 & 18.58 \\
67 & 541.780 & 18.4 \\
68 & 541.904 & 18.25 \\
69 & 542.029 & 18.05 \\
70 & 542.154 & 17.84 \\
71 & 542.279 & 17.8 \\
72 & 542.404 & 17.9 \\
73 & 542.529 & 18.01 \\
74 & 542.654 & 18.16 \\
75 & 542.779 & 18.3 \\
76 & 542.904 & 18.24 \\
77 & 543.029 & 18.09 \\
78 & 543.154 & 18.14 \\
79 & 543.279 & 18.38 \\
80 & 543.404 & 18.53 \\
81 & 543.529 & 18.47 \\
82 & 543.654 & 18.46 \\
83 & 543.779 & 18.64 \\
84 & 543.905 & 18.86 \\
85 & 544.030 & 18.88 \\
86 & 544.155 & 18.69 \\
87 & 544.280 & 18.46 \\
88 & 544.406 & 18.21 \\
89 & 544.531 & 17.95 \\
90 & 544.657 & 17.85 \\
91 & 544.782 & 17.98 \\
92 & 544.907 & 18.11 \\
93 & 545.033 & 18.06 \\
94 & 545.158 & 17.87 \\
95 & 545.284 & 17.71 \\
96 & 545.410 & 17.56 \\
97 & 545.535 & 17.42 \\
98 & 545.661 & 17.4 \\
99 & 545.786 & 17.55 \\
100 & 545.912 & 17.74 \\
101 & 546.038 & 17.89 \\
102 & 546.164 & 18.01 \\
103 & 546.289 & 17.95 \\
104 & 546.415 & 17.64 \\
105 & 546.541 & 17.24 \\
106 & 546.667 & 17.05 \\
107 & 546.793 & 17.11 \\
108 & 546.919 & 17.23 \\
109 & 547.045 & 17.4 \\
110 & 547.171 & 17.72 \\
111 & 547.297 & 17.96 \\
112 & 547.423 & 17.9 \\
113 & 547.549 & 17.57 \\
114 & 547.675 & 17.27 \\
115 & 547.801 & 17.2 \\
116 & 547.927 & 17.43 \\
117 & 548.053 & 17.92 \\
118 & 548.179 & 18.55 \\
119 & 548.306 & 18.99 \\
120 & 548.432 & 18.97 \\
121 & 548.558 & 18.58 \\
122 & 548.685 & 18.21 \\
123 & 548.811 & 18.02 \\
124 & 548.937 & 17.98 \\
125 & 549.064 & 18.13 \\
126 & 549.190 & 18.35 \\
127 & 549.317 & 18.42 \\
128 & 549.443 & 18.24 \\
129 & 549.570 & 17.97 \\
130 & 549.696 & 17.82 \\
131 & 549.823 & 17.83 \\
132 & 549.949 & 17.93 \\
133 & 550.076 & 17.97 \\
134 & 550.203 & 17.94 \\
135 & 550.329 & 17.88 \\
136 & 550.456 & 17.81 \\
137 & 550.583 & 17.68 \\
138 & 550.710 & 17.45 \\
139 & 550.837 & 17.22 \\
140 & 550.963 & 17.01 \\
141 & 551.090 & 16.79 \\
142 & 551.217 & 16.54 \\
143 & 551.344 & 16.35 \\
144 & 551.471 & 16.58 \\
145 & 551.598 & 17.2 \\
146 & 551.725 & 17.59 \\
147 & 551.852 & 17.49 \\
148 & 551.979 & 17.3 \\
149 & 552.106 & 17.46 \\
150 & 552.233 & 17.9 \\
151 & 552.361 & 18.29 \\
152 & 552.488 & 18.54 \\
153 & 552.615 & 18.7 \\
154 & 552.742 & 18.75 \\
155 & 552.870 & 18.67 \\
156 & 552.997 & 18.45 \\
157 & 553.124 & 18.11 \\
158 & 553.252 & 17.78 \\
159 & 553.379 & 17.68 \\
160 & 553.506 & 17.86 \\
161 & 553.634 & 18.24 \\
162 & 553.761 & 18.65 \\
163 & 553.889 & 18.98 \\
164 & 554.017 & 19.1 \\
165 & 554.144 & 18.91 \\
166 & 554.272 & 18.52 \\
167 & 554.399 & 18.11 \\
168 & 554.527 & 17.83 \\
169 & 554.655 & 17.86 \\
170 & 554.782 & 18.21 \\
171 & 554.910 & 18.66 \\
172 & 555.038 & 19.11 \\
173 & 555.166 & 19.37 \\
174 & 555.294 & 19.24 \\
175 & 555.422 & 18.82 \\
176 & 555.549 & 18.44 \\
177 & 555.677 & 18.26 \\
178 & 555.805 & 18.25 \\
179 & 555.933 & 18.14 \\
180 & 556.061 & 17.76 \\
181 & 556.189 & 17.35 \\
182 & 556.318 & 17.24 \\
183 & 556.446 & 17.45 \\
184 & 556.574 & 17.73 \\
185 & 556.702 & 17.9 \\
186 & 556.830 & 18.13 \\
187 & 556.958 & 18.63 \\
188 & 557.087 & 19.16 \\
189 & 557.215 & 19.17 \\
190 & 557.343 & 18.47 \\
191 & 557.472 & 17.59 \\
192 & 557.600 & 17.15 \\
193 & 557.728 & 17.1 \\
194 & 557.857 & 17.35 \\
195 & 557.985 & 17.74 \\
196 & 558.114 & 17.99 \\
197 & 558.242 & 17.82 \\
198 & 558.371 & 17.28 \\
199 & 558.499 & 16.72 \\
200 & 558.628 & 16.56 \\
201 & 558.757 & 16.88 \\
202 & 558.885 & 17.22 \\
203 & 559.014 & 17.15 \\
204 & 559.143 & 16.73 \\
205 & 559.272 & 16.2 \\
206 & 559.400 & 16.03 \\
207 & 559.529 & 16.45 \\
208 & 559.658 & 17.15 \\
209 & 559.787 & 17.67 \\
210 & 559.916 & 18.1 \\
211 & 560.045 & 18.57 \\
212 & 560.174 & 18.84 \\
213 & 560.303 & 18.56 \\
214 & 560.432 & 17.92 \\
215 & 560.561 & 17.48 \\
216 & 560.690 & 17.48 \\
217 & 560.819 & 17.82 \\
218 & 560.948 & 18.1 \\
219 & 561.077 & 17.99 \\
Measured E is -2.6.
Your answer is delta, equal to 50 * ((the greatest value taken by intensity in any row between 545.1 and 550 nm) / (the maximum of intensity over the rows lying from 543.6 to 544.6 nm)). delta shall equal 50.3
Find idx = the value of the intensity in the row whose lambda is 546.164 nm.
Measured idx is 18.01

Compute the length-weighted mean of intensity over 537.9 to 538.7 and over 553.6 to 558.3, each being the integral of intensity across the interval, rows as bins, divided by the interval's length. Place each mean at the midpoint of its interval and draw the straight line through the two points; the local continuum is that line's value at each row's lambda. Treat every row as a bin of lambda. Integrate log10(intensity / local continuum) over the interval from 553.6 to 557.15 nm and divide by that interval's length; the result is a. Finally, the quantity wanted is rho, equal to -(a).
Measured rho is -0.0024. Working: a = 0.002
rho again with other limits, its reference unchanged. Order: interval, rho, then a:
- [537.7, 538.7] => -0.0014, 0.001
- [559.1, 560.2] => 0.0209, -0.021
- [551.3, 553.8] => 0.0117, -0.012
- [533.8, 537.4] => 0.0171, -0.017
